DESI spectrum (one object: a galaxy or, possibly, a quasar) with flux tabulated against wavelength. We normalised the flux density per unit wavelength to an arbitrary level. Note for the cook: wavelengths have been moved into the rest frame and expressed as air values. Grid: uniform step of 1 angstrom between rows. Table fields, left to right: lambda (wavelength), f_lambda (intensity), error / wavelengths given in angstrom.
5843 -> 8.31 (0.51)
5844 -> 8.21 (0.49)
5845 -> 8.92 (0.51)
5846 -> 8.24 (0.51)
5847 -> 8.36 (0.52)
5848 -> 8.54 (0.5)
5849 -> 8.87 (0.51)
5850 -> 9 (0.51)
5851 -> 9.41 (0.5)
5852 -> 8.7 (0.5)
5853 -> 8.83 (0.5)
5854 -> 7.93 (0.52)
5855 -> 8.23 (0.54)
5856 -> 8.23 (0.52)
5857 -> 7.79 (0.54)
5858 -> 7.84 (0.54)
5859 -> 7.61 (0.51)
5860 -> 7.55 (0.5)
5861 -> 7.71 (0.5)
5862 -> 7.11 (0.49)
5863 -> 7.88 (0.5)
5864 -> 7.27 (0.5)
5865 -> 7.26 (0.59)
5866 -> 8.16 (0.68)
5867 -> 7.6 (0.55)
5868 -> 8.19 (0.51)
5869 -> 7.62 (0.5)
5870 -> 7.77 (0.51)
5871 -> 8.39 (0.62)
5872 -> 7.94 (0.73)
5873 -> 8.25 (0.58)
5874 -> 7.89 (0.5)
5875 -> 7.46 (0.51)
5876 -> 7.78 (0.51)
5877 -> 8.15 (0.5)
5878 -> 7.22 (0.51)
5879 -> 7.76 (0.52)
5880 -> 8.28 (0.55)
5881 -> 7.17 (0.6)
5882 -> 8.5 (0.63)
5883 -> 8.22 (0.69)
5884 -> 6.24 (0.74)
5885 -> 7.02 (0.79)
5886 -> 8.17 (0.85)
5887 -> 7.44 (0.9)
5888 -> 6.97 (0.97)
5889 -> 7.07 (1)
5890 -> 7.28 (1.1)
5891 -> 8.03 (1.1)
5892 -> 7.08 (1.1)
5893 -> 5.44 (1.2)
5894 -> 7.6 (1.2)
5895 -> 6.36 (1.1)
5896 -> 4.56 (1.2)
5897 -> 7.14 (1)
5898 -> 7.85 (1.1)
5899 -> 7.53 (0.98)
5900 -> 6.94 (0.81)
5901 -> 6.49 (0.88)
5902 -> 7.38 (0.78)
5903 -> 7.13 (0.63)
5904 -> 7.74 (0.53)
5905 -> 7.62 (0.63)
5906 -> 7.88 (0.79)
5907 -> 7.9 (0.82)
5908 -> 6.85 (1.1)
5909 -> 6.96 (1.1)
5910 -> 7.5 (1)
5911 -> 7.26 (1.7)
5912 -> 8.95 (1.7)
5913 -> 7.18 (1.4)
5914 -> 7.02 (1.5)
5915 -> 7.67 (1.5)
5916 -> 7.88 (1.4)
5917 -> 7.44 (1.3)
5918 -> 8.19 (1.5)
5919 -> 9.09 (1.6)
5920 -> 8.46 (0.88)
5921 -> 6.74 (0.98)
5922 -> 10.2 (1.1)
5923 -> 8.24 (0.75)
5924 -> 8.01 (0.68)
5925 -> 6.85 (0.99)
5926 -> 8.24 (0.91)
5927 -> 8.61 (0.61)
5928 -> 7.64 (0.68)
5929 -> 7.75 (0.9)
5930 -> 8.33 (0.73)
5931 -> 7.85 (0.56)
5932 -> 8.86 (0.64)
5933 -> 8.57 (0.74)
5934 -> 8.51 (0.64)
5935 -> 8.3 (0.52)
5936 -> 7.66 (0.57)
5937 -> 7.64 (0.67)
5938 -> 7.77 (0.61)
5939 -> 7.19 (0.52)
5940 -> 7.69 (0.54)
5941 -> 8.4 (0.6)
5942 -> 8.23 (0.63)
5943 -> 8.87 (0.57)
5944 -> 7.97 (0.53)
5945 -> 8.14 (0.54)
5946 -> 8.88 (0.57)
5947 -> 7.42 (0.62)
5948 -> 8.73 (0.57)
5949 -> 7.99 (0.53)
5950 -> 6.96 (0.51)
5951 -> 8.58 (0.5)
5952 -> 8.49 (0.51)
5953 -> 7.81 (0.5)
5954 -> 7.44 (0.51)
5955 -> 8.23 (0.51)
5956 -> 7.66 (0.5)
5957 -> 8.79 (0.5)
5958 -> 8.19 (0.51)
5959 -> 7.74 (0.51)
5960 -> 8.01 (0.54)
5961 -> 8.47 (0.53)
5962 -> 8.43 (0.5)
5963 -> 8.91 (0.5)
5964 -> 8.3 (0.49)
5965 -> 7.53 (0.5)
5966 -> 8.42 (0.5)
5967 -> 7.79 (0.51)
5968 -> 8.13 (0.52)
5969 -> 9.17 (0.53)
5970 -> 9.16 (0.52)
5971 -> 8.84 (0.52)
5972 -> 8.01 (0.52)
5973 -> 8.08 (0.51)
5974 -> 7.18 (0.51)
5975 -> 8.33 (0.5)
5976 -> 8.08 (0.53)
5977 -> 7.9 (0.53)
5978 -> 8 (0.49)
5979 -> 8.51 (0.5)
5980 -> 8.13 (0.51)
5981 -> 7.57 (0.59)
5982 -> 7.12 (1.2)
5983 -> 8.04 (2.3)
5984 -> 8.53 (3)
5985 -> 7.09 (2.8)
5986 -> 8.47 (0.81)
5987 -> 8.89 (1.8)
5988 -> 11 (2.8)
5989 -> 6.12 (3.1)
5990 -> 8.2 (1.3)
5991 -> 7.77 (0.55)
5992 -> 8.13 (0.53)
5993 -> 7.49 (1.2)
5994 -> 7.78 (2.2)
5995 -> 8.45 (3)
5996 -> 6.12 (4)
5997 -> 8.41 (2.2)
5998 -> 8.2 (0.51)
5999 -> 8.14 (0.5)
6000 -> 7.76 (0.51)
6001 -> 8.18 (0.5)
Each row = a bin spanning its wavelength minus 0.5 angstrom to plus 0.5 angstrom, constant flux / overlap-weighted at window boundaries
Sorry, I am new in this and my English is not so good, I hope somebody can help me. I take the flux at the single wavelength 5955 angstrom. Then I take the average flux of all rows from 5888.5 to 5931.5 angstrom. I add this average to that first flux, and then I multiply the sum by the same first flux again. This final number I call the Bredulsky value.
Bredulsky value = 130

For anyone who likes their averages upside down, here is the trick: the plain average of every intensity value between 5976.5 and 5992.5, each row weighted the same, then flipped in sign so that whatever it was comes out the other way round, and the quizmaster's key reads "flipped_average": -8.1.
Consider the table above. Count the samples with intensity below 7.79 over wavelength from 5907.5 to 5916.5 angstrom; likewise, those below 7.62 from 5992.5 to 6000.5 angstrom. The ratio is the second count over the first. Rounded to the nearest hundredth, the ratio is 0.29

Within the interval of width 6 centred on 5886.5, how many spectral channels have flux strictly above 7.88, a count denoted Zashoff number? 1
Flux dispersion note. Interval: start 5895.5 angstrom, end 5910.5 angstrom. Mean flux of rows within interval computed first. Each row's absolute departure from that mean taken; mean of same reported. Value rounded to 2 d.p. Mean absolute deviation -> 0.54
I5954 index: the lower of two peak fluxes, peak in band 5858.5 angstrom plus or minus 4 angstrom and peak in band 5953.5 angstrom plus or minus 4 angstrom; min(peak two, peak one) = 8.2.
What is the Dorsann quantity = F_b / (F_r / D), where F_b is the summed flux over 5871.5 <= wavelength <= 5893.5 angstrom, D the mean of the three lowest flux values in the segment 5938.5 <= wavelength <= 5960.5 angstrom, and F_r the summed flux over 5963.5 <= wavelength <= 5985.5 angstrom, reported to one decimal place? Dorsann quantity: 6.7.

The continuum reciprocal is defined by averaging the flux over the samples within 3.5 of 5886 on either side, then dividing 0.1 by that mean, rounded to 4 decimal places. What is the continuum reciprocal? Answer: 0.0137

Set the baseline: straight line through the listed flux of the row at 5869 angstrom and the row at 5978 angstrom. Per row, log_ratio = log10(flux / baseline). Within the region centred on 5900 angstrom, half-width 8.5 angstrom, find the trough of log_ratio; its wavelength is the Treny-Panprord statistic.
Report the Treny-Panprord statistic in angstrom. 5896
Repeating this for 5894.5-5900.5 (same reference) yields 5896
